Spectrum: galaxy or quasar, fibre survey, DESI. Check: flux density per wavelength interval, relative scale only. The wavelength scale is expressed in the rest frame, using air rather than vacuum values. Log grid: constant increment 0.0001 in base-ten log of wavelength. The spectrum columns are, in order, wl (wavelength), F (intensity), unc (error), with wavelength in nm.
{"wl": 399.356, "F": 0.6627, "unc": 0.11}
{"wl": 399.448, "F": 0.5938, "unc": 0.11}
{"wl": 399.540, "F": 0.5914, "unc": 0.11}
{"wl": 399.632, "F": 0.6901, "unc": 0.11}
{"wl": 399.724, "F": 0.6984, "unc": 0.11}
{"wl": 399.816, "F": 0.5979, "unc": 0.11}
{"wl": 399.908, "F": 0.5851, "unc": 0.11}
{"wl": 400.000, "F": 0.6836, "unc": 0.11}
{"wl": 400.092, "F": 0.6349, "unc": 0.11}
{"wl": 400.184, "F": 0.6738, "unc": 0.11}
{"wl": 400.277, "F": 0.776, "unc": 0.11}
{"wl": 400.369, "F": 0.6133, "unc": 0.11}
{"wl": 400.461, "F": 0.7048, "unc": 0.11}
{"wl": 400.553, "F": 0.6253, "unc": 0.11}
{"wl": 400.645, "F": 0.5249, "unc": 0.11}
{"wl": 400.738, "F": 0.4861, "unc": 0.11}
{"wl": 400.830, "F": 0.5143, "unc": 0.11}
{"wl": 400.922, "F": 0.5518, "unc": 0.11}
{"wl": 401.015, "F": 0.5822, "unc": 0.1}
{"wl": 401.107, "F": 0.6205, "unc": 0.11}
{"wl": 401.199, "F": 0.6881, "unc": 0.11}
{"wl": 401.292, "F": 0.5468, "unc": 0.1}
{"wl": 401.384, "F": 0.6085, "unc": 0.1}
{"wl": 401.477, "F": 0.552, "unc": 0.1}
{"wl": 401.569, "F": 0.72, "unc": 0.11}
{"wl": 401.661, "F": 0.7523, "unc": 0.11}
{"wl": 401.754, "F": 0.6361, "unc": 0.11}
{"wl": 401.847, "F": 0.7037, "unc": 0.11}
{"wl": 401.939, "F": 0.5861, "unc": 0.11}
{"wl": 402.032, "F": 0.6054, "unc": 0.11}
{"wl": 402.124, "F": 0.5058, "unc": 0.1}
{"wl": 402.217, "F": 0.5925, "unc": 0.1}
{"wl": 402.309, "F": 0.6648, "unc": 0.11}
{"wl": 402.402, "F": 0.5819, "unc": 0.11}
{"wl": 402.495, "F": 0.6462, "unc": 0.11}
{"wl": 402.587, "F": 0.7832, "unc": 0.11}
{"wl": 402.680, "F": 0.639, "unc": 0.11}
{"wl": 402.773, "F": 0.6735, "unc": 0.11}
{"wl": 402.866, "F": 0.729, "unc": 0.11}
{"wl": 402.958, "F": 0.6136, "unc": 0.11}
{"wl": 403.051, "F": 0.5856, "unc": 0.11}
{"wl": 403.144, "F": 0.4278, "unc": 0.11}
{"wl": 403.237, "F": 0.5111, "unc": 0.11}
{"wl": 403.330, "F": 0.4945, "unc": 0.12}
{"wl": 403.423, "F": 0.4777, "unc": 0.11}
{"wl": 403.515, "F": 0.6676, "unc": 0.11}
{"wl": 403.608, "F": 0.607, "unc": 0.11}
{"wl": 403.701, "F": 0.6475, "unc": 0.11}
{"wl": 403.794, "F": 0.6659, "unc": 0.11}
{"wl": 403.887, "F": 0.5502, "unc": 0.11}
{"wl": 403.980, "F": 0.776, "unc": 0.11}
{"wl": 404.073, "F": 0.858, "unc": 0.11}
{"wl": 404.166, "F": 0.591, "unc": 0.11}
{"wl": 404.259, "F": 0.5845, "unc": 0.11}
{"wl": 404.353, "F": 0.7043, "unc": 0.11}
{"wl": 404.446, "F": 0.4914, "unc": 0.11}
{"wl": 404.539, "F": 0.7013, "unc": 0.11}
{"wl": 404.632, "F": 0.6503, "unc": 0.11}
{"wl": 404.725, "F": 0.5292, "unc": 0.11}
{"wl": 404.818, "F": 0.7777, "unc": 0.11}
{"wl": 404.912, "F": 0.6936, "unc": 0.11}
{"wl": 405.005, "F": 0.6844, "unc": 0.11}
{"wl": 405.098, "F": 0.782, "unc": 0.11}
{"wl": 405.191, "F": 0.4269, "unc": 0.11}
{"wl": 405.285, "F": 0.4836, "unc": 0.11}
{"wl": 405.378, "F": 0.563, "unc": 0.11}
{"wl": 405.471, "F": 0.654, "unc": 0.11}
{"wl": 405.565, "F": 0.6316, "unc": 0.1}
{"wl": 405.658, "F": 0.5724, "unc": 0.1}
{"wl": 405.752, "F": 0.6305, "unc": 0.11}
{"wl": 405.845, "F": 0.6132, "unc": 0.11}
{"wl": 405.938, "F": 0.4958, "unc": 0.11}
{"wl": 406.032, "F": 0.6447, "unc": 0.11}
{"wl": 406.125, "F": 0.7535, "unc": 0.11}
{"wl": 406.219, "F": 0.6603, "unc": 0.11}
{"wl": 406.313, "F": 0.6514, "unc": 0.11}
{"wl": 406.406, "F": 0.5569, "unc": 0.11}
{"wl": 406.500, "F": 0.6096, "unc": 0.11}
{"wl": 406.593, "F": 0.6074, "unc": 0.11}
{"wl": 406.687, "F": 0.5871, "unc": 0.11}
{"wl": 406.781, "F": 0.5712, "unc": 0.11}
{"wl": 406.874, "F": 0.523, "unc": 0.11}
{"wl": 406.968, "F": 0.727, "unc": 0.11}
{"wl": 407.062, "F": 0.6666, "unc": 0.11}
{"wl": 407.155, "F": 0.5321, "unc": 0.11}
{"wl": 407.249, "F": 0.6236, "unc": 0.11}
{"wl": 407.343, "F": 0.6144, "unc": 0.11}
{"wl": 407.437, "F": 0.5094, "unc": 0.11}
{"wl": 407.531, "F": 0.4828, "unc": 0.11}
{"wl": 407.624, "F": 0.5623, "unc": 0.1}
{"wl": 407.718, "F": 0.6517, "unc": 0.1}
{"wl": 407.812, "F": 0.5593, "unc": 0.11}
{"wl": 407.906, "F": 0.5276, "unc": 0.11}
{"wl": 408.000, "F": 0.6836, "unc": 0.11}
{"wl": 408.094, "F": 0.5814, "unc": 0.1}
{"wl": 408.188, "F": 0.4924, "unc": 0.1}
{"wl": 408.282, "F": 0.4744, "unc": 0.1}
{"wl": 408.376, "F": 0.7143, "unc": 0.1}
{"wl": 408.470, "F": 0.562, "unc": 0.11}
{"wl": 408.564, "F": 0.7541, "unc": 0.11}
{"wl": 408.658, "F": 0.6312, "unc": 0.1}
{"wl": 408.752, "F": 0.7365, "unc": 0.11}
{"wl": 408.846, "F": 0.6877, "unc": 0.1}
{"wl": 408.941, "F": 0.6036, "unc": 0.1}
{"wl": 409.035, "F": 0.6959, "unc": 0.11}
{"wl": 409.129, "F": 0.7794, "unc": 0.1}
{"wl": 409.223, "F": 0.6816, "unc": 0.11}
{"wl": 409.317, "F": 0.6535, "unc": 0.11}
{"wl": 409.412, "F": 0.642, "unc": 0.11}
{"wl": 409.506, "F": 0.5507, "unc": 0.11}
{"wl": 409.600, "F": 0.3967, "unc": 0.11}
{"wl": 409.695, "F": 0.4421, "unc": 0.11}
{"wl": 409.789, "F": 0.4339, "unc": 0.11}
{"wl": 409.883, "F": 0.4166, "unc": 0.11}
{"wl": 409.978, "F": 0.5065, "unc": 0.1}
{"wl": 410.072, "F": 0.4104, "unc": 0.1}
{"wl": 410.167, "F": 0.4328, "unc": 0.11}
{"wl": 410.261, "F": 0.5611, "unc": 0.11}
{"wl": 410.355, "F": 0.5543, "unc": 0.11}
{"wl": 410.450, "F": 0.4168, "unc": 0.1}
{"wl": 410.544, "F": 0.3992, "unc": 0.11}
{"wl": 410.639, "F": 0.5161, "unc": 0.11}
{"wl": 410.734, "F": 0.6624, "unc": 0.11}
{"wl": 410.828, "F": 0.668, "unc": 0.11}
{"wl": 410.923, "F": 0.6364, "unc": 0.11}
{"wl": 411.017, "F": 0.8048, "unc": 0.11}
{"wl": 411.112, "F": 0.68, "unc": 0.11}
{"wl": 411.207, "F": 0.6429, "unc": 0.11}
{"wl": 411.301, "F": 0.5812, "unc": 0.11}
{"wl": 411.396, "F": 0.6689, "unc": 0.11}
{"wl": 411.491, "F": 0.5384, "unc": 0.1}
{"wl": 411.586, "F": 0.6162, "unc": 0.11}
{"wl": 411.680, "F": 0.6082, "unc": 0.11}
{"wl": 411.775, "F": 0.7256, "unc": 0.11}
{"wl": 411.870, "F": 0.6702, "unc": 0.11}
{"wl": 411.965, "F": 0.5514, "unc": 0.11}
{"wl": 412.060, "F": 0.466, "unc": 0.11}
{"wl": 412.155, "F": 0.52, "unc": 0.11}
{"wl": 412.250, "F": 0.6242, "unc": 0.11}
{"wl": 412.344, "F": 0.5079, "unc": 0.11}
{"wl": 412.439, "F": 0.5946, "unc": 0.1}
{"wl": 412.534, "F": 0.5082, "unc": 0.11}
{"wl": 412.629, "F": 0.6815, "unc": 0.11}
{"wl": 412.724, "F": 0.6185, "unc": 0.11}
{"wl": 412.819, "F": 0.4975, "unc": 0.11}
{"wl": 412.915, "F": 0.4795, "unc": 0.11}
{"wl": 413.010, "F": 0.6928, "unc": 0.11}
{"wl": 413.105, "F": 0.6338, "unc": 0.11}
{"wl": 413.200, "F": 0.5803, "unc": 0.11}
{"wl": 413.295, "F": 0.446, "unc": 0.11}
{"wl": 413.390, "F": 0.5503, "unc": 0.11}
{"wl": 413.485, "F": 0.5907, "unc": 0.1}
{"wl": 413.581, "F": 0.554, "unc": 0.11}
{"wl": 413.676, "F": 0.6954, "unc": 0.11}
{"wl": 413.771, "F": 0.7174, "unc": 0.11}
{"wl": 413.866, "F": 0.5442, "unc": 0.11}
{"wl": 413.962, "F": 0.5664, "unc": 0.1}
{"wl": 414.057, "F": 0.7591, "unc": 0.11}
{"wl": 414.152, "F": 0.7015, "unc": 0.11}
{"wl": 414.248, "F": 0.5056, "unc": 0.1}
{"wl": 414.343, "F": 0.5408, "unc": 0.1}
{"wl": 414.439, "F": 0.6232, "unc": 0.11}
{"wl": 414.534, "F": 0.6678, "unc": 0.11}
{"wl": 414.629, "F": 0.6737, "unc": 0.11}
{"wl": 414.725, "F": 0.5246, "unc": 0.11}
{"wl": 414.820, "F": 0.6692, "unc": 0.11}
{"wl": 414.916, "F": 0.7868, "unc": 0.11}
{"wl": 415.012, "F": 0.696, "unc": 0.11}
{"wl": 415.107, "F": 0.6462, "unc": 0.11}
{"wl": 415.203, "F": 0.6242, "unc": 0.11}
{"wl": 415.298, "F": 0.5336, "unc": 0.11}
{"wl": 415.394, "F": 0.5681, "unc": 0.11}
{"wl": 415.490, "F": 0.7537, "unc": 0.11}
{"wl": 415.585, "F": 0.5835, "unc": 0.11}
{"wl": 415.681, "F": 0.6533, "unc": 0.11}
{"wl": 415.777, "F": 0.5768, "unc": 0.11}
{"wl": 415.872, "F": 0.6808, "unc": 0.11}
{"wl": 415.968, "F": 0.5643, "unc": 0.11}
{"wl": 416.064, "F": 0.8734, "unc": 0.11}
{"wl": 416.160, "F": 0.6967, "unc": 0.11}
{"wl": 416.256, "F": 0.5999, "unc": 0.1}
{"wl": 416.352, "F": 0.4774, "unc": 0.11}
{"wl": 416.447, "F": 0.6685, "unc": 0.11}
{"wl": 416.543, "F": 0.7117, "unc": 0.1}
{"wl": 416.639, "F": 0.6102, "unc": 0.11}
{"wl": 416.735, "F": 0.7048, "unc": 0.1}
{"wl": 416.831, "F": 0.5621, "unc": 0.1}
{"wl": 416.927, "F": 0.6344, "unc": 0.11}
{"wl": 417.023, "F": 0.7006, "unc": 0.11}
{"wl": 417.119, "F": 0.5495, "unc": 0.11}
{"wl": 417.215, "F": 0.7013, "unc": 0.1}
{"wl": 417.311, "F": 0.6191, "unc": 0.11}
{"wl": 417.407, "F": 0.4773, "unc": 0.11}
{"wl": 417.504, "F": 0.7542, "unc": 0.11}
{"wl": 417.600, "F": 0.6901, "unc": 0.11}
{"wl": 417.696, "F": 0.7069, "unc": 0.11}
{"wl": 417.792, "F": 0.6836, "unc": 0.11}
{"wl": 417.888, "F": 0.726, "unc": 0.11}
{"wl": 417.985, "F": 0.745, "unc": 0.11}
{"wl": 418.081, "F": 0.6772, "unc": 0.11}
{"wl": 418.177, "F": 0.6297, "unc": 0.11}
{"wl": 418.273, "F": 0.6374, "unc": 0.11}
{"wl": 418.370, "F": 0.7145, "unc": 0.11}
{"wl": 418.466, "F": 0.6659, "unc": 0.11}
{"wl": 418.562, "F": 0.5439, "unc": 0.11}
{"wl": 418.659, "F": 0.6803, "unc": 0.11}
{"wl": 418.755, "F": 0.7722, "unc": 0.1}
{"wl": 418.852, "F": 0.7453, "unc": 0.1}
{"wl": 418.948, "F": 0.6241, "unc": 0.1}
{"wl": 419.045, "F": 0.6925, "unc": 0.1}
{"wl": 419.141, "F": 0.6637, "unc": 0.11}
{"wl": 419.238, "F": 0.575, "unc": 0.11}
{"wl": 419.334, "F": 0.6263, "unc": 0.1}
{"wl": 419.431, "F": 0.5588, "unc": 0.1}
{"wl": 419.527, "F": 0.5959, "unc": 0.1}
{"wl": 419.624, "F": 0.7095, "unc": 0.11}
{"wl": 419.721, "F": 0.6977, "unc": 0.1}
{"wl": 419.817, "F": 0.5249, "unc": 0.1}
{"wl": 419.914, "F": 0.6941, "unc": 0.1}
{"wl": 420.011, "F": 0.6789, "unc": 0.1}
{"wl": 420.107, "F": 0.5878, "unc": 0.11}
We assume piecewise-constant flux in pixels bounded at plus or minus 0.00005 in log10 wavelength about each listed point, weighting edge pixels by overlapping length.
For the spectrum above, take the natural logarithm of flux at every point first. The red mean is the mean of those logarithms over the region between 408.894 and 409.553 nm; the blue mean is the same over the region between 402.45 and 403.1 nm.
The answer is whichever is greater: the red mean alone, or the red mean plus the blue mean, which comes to -0.424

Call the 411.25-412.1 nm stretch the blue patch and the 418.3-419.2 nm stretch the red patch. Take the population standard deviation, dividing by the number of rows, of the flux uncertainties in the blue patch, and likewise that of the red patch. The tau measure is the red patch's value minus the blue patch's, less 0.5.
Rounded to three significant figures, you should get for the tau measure -0.498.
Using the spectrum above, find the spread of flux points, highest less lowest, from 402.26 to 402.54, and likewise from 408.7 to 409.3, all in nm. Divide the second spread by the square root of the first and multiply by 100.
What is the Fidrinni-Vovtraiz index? 61.1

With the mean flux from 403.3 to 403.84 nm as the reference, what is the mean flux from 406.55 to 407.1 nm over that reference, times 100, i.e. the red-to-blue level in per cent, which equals 103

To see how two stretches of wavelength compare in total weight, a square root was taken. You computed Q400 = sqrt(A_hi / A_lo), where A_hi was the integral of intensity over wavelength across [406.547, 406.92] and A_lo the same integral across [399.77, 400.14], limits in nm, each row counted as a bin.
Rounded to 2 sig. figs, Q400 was 0.96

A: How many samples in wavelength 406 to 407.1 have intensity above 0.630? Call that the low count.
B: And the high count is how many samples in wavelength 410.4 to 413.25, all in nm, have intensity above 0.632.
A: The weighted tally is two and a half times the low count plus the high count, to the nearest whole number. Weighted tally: 27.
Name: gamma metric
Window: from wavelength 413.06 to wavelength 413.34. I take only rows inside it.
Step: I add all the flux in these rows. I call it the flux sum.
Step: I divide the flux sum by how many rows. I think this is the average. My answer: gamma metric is 0.55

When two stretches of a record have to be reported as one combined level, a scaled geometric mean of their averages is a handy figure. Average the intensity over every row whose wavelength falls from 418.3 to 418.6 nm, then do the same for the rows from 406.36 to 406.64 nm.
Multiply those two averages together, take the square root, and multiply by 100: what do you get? 62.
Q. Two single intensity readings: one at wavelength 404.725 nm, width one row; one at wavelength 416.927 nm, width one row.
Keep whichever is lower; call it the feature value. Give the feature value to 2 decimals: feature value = 0.53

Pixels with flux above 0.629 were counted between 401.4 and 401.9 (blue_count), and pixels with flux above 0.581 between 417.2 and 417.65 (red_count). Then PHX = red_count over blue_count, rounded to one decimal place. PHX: 1.0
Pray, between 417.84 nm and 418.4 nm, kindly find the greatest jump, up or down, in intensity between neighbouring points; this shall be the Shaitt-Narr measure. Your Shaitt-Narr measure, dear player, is 0.077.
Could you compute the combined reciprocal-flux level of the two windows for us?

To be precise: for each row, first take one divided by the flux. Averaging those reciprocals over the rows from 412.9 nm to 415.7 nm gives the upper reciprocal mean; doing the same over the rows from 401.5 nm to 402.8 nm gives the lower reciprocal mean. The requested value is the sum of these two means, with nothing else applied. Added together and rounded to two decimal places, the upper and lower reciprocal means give 3.21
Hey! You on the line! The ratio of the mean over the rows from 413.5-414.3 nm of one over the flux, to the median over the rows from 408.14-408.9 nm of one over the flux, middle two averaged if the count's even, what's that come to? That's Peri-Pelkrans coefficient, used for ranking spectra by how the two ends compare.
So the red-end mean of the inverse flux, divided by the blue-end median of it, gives 1.07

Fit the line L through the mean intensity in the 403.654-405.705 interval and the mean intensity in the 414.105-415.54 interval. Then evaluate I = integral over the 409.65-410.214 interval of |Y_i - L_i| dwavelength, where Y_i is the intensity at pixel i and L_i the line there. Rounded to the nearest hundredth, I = 0.11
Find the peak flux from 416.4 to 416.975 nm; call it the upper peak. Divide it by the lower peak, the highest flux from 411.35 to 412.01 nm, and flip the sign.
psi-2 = -0.98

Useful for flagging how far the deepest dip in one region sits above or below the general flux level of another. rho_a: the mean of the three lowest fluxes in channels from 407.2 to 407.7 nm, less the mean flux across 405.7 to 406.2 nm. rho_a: -0.11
